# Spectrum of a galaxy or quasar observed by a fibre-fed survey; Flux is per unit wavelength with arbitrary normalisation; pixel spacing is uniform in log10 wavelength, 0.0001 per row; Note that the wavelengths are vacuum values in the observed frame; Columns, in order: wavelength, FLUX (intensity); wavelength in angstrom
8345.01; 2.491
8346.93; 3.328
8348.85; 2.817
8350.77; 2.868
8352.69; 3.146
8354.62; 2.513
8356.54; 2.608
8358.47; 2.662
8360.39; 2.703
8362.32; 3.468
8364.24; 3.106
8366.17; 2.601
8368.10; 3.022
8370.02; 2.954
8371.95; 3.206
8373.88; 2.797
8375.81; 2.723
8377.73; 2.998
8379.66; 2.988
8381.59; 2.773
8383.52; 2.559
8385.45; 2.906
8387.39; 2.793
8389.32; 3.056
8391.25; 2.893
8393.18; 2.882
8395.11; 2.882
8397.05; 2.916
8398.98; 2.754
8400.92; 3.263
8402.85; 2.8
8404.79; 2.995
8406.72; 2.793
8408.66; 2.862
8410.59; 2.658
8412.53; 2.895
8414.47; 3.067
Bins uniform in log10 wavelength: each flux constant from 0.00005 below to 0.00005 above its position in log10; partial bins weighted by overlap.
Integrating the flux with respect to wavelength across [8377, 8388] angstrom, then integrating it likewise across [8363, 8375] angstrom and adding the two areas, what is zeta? 67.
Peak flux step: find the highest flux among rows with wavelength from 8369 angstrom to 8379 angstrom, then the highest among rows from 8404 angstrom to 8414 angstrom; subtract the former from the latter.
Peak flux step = -0.2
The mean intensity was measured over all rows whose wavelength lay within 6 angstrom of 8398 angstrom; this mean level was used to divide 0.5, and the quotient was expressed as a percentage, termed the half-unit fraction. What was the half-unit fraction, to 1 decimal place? 17.1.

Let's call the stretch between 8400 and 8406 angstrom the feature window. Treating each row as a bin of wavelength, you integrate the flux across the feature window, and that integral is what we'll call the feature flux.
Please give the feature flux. 18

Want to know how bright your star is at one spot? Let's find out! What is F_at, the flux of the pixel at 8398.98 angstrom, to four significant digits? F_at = 2.754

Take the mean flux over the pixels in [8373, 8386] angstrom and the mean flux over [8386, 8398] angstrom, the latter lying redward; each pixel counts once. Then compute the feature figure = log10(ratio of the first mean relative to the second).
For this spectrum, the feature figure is -0.013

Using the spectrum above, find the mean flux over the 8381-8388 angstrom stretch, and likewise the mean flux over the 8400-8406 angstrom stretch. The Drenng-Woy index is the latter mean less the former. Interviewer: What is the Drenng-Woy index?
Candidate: 0.26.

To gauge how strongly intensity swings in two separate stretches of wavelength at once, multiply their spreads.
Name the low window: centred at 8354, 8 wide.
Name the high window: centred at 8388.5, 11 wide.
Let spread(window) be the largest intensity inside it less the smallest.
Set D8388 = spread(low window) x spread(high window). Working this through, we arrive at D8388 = 0.31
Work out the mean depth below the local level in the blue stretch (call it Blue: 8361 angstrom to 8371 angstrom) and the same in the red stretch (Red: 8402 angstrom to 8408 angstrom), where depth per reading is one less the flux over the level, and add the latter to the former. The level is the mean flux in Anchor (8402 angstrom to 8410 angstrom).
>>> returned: -0.06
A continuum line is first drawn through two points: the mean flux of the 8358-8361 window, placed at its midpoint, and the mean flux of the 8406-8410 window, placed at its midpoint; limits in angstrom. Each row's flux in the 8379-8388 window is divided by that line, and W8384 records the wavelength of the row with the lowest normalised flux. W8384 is 8383.52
